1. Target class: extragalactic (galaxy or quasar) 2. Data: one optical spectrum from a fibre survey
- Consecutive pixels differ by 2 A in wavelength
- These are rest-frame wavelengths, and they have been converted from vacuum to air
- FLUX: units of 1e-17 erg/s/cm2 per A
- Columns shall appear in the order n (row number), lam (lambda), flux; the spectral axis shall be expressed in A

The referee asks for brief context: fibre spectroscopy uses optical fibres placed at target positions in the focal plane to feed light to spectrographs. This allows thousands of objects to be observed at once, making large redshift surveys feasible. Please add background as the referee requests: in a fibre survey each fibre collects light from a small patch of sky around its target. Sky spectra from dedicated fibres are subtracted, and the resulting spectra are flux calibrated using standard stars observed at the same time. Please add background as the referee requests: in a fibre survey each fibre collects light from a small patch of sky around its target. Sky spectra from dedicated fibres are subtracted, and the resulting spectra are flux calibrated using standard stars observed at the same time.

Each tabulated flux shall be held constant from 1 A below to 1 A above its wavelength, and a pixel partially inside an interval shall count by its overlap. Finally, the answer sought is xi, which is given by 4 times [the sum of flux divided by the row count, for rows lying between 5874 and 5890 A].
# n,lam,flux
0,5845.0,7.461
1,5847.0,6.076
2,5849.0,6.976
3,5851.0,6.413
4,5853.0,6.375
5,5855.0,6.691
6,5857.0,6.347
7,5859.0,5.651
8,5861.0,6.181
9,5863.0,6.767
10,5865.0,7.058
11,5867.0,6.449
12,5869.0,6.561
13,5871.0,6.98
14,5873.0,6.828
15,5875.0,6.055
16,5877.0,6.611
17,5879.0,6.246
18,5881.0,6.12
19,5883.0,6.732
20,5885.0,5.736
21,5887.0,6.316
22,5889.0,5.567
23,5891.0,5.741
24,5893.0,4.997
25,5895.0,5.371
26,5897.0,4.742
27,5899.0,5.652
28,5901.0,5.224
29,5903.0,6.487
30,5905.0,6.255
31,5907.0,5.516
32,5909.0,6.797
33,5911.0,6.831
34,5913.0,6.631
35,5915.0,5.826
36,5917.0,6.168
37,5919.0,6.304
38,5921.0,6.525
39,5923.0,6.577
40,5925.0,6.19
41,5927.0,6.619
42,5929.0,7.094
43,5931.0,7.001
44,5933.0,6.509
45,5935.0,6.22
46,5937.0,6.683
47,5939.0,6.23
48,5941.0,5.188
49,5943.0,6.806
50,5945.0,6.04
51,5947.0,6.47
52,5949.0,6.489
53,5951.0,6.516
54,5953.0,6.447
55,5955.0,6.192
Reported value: 24.7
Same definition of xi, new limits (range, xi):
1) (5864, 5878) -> 26.6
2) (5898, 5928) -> 25.0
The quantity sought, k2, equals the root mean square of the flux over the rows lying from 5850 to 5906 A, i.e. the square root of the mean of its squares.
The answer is 6.18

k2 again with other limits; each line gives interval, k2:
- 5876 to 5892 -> 6.15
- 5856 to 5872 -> 6.51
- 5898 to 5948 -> 6.33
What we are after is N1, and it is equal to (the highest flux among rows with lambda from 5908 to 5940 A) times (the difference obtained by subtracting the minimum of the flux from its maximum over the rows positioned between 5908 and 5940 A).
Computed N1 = 9.0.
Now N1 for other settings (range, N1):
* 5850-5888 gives 9.9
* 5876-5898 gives 13.4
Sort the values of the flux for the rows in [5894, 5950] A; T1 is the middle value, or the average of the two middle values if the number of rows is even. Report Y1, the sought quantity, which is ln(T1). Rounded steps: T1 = 6.39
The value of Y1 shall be 1.85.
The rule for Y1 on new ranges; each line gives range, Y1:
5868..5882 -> 1.88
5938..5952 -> 1.87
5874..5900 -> 1.75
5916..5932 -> 1.88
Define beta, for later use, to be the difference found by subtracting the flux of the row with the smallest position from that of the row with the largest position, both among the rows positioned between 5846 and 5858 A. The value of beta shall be 0.3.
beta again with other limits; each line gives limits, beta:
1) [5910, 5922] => -0.3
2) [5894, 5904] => 1.1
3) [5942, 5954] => -0.4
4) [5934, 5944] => 0.6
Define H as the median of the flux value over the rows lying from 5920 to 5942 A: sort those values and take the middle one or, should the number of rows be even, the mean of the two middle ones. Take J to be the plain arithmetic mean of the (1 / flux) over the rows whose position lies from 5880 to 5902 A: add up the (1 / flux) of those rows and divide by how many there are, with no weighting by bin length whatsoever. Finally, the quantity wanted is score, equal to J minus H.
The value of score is -6.35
